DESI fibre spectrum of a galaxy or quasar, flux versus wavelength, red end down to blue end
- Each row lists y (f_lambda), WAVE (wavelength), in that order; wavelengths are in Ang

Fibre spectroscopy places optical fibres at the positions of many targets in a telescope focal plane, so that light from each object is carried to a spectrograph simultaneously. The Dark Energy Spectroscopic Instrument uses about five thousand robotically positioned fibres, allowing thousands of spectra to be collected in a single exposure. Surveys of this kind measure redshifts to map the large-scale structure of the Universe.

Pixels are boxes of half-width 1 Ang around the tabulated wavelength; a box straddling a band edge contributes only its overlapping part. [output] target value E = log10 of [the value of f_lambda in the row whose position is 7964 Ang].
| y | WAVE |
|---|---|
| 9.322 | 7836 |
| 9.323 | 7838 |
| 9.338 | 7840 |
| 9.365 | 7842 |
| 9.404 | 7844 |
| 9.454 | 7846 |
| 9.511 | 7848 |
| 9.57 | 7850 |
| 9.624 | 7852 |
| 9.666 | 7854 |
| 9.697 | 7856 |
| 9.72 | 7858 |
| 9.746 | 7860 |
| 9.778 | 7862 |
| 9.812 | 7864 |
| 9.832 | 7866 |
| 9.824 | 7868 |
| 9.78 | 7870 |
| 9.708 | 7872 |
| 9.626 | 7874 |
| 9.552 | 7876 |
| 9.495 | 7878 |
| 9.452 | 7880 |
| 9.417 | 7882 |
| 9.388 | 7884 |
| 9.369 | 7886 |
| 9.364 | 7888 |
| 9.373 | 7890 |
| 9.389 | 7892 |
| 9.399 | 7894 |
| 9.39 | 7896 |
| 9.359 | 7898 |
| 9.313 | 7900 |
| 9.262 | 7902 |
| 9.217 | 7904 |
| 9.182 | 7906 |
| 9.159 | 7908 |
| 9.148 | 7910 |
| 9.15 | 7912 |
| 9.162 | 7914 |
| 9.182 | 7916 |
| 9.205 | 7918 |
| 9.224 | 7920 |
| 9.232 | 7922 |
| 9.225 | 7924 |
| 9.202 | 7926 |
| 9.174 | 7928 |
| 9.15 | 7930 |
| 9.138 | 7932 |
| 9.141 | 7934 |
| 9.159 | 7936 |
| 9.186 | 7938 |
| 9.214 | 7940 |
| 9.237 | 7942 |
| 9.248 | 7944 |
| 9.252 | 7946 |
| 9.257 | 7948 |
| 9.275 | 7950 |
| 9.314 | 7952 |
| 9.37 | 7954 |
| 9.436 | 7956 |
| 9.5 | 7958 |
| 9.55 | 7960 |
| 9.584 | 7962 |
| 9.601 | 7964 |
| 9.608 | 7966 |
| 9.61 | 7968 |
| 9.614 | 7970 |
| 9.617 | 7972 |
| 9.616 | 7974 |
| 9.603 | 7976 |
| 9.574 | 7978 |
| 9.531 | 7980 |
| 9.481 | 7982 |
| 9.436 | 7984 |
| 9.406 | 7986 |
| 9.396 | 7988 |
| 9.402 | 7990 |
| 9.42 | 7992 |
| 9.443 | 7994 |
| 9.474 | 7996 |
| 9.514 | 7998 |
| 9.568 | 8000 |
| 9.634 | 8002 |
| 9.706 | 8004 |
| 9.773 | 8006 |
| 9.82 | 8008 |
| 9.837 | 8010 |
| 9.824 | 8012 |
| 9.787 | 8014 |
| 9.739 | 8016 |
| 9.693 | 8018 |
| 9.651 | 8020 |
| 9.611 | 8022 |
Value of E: 0.982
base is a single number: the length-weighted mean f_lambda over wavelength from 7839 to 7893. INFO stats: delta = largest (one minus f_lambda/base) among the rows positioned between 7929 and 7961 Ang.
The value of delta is 0.0446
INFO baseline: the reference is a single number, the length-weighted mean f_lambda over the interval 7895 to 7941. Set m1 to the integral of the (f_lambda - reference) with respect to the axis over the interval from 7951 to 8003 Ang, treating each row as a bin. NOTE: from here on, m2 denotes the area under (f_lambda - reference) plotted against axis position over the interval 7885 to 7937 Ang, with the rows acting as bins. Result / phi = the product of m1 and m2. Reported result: 28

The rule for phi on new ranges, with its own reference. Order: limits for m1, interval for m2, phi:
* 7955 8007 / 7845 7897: 332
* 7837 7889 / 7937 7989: 231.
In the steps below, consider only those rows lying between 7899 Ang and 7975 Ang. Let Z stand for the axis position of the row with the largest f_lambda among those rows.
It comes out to 7972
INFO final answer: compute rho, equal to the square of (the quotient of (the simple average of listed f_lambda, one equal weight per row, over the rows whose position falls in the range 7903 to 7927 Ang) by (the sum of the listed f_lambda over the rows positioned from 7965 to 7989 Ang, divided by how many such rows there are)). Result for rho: 0.93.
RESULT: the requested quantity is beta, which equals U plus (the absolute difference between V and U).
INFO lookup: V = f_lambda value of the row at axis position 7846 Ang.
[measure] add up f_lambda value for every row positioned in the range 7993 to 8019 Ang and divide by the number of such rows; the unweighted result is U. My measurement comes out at 9.9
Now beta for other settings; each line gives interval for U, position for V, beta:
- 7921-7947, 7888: 9.4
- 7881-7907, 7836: 9.4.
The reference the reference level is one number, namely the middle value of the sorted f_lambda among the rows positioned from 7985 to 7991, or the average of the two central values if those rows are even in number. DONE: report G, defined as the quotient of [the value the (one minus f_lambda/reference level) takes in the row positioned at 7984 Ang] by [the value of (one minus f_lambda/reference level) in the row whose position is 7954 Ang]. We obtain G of -1.1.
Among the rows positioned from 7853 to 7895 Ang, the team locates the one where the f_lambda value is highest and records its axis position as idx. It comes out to 7866 Ang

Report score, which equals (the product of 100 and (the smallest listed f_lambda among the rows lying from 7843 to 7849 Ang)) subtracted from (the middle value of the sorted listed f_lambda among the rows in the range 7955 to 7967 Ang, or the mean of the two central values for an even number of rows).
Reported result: -931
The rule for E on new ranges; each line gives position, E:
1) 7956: 0.975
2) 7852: 0.983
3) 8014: 0.991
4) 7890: 0.972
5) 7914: 0.962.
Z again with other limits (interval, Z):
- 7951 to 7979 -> 7972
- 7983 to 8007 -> 8006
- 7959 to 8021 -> 8010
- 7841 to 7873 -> 7866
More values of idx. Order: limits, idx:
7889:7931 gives 7894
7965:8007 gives 8006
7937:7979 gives 7972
